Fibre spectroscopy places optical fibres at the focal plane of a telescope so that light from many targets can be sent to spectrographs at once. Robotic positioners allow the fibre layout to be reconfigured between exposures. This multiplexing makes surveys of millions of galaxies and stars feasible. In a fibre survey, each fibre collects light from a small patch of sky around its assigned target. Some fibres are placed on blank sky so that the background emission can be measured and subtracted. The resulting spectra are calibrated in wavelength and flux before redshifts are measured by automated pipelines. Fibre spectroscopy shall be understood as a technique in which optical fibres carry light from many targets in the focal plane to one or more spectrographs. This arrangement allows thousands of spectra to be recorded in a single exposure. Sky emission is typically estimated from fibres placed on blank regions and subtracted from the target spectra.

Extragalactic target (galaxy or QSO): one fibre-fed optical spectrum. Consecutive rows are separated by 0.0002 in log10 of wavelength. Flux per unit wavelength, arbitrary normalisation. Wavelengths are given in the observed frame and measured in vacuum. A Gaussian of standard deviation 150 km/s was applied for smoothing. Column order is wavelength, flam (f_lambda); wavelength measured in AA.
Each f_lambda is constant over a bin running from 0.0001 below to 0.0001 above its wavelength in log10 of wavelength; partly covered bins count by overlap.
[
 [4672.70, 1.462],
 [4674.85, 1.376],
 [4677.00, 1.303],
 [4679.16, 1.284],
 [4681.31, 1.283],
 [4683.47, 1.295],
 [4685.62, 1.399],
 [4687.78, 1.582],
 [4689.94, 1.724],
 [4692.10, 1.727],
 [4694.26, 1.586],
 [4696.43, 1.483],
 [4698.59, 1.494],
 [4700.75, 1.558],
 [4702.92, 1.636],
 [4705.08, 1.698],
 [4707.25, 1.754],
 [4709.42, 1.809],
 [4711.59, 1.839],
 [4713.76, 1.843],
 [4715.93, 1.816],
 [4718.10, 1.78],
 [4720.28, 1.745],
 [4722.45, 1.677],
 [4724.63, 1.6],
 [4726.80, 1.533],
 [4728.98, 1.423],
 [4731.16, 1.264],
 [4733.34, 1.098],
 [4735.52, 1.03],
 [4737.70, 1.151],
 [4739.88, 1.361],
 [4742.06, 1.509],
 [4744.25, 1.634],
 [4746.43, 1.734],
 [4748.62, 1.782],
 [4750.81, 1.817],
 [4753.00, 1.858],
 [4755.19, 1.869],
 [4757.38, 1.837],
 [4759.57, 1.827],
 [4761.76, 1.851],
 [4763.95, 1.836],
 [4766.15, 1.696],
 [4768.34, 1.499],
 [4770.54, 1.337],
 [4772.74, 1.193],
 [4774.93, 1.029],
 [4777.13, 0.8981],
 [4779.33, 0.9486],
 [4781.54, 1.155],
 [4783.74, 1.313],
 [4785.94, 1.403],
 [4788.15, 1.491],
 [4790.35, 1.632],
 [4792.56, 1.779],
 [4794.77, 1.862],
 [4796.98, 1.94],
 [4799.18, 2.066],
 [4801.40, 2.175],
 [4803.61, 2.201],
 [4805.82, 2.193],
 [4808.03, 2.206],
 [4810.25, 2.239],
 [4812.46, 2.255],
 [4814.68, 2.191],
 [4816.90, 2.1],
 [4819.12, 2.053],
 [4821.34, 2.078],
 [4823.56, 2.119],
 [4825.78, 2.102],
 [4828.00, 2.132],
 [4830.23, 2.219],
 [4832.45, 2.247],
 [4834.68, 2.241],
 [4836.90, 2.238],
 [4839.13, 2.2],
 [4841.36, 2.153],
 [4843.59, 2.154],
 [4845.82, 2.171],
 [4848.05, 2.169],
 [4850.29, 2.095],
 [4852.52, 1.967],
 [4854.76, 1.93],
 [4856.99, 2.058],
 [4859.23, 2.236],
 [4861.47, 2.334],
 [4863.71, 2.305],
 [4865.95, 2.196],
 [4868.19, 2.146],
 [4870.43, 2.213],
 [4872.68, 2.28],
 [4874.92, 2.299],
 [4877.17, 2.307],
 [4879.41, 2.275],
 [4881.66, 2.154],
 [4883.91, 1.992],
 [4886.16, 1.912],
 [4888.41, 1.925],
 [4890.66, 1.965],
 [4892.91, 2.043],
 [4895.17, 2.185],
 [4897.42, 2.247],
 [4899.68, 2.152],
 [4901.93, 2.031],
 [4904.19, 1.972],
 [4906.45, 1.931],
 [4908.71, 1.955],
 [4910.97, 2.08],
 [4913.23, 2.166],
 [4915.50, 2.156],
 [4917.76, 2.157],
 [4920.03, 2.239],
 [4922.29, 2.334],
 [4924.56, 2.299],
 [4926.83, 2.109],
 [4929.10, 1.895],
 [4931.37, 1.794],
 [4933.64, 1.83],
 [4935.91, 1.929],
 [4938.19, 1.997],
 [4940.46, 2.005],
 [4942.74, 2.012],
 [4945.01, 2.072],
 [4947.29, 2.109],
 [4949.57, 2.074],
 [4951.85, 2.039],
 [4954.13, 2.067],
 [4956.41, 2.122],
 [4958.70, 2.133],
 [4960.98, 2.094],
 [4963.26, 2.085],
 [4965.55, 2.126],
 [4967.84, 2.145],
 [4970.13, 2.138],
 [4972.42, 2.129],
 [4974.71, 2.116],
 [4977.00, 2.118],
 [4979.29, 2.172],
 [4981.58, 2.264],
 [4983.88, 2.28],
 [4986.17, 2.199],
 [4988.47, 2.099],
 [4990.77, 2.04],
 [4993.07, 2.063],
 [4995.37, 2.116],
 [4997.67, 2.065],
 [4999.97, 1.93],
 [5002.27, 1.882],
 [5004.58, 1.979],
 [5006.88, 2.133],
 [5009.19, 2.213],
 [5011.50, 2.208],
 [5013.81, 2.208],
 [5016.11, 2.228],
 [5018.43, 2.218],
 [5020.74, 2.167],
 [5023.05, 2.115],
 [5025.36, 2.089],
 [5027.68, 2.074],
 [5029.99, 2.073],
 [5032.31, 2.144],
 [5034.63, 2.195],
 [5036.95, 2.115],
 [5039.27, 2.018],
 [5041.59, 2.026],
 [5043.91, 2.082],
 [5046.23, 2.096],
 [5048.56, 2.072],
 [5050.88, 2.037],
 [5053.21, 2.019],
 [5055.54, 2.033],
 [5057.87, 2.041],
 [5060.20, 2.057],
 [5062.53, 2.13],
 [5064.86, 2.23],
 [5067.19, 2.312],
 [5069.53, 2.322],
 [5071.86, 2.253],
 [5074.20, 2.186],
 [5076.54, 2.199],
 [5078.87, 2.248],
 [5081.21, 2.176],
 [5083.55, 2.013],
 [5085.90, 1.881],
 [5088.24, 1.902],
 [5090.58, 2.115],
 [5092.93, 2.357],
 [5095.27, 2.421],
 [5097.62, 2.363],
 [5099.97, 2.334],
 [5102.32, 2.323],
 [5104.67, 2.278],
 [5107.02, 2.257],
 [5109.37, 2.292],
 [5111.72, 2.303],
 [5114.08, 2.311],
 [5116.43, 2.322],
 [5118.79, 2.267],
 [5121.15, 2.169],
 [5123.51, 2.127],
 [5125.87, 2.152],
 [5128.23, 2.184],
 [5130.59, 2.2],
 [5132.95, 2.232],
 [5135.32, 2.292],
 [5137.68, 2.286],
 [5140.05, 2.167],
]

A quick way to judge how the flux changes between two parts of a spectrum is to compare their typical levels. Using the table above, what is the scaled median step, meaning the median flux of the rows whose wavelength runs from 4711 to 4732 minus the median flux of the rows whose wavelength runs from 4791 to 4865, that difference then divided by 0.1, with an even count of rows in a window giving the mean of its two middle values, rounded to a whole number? -5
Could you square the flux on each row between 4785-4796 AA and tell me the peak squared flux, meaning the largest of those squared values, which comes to 3.5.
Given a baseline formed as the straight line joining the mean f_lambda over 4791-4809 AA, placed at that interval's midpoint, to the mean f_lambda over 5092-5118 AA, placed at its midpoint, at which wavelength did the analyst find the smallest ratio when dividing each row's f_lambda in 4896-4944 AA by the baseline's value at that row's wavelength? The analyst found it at 4931.37 AA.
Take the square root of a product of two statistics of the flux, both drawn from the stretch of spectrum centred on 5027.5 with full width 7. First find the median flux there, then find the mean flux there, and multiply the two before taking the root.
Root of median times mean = 2.08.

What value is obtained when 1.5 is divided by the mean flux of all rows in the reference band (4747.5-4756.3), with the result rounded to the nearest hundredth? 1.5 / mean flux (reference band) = 0.82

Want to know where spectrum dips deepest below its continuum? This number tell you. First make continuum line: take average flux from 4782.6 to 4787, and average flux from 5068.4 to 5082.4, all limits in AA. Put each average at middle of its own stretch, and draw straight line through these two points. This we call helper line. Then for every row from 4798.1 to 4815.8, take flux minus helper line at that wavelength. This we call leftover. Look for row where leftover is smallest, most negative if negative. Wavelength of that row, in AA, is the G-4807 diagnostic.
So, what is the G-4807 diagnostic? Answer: 4799.18 AA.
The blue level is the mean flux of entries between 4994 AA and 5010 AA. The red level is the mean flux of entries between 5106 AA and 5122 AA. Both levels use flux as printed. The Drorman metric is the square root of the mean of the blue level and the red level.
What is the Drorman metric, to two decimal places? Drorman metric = 1.47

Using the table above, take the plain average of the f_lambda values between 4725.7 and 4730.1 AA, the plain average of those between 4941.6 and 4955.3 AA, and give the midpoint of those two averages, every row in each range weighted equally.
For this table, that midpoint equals 1.77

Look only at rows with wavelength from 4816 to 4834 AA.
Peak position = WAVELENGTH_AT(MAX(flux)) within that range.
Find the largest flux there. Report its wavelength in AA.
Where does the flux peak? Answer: 4832.45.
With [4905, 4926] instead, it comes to 4922.29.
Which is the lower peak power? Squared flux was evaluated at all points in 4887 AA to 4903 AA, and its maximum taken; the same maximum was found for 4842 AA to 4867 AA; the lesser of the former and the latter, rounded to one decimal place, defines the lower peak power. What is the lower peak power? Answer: 5.0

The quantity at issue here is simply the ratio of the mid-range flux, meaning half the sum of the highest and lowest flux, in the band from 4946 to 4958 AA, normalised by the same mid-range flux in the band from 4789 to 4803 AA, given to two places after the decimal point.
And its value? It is 1.09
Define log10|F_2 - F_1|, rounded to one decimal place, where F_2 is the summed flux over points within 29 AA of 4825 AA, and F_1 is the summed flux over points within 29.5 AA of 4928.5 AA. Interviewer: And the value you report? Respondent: 0.4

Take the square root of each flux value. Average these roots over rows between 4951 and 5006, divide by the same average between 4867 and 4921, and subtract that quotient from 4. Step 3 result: 3.00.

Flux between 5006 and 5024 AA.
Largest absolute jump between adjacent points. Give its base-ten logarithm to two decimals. -1.10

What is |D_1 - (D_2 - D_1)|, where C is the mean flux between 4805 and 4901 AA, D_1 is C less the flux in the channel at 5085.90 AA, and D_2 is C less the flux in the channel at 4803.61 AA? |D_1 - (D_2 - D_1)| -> 0.59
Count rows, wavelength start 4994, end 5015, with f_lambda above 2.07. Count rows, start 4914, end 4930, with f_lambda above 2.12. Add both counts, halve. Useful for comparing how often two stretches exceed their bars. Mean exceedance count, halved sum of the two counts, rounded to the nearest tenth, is 5.0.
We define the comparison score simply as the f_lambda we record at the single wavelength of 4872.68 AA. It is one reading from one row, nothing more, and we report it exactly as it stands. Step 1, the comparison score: 2.28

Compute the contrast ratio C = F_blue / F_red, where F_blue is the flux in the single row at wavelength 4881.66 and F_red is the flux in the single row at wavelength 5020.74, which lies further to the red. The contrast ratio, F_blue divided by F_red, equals 1.0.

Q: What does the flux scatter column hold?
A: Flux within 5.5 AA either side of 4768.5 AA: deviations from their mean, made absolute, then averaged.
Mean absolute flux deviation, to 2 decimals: 0.20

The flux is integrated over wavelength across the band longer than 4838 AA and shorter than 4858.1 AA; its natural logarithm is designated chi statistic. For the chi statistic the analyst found 3.7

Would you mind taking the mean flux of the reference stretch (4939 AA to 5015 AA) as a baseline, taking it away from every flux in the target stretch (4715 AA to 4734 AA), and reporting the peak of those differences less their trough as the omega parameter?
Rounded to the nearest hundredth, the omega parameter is 0.72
